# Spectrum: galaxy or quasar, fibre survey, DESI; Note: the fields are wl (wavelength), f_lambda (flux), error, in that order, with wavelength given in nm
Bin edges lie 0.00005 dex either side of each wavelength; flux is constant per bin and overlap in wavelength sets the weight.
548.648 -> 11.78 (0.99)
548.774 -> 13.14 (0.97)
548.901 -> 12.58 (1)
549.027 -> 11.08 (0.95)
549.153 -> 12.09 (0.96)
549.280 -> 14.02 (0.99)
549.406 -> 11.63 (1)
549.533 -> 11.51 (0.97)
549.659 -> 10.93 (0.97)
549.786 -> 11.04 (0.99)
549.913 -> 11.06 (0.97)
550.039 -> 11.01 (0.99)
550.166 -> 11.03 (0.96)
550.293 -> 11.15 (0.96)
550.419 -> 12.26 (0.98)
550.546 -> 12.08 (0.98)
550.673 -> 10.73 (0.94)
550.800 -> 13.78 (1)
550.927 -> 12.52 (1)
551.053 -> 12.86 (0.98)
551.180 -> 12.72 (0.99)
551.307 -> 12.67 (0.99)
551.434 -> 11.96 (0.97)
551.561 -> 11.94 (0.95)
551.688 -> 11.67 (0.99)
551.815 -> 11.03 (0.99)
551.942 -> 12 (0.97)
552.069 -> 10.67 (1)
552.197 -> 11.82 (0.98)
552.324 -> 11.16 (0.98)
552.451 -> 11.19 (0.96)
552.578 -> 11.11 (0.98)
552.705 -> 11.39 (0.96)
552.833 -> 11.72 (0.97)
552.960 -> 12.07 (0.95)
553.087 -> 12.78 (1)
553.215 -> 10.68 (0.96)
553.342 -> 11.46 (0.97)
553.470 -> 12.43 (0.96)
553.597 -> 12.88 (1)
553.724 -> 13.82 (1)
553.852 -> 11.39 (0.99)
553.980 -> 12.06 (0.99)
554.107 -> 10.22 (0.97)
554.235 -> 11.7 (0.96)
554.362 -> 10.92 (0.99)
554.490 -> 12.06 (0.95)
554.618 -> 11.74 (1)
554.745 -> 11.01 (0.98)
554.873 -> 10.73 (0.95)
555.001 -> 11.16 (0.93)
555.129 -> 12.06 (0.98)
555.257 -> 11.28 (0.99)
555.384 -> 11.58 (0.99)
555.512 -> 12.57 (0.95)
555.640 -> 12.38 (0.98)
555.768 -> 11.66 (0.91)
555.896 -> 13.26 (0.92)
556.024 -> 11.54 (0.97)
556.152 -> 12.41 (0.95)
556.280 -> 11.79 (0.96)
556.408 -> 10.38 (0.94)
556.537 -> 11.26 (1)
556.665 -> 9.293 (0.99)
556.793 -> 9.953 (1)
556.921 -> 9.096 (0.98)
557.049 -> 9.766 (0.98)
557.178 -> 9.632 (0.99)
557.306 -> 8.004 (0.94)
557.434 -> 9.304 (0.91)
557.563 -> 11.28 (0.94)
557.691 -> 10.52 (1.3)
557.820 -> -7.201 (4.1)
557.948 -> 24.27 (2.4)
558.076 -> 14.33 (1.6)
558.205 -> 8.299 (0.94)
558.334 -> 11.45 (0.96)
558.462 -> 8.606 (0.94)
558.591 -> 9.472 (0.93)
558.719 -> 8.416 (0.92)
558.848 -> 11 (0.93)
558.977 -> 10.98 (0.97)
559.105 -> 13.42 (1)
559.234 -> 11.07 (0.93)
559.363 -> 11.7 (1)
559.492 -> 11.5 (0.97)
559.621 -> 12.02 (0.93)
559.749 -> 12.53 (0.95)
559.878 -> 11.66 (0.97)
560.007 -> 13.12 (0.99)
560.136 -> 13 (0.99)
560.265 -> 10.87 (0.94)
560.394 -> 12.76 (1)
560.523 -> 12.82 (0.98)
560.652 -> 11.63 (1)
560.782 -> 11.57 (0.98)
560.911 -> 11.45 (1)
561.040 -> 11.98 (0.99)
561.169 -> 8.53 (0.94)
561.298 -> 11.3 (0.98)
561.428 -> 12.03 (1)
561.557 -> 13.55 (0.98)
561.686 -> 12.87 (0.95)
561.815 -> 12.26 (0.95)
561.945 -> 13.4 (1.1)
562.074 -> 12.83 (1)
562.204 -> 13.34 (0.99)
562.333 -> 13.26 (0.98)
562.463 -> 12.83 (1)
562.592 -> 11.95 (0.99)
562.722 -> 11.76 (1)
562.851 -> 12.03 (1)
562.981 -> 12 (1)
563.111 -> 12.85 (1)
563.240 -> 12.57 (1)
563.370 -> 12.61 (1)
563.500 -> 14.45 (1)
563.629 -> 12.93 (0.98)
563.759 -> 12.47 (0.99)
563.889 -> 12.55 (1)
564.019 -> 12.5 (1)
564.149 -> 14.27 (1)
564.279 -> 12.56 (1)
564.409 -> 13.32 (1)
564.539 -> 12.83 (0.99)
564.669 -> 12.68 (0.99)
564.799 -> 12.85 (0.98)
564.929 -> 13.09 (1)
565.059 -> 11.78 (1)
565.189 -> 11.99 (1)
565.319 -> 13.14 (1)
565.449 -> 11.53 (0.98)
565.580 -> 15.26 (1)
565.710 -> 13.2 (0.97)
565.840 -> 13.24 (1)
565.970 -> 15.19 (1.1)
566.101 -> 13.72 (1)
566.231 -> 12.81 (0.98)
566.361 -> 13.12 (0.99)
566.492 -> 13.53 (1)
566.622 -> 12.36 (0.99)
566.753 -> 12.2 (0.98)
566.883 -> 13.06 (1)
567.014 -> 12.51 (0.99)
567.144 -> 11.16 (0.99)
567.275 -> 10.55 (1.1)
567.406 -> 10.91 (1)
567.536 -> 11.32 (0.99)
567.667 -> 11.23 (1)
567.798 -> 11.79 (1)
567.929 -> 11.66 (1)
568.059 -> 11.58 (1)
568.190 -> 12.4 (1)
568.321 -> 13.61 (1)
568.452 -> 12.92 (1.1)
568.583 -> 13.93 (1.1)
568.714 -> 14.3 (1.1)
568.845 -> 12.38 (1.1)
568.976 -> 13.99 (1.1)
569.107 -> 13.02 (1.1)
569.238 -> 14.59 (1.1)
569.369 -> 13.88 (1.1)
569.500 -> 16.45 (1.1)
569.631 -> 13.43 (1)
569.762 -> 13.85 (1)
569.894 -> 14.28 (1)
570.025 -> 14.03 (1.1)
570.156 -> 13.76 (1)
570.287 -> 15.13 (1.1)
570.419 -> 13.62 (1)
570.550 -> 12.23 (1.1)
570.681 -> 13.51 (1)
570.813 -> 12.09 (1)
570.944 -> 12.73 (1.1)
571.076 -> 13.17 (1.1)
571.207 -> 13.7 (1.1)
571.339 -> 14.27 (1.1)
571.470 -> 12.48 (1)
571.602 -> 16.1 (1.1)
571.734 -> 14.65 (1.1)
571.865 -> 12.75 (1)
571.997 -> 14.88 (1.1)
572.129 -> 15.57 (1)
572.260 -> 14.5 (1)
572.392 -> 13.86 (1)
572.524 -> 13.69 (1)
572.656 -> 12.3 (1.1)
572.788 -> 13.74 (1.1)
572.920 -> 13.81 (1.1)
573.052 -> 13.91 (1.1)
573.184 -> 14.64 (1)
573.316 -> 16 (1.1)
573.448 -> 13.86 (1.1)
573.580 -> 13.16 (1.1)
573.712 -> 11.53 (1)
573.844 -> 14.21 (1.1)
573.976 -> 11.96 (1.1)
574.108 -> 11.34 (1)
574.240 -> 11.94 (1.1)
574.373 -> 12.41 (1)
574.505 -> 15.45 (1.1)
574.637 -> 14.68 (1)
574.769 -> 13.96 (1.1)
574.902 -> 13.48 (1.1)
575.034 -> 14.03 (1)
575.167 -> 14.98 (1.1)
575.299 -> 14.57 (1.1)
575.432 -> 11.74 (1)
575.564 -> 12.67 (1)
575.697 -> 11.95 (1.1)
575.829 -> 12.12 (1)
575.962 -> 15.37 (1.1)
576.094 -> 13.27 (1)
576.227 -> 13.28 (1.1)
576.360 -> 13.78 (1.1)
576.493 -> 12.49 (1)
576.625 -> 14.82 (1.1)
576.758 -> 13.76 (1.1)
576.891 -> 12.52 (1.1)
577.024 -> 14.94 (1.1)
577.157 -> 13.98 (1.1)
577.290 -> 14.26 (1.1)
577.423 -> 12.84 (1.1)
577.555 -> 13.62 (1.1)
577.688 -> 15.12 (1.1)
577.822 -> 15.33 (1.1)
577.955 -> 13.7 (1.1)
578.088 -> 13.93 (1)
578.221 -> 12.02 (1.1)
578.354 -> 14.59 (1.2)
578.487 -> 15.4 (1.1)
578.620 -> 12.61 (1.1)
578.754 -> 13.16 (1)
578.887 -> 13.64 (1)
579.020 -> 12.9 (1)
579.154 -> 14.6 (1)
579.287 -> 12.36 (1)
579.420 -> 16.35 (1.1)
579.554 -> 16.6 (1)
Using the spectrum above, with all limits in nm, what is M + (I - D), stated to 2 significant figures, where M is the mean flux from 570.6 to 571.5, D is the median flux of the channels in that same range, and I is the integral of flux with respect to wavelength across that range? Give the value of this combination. 12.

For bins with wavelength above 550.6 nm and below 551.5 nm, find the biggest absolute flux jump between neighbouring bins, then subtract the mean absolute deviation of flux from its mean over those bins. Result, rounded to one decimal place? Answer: 2.4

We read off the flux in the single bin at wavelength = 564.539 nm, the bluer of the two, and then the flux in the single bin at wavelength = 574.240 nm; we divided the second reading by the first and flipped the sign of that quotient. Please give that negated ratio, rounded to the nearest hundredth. -0.93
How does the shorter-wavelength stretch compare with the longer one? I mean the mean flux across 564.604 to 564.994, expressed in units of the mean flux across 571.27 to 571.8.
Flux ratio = 0.90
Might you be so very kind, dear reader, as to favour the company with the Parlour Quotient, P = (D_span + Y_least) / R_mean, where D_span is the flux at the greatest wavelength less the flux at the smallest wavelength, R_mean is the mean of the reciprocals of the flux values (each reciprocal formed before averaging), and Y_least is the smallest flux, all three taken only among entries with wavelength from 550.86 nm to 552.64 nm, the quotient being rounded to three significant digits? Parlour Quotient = 109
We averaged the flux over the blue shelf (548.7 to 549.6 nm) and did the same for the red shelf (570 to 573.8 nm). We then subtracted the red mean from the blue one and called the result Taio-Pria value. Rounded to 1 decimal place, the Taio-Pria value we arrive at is -1.5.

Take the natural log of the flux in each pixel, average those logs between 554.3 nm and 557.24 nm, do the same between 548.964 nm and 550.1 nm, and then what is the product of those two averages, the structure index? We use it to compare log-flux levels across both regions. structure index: 5.90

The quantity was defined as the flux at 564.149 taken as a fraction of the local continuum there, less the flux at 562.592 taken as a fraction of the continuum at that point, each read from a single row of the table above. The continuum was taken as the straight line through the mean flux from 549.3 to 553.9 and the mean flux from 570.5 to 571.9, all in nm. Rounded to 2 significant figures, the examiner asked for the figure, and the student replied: 0.17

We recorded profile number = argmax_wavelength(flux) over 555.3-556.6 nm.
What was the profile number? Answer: 555.896 nm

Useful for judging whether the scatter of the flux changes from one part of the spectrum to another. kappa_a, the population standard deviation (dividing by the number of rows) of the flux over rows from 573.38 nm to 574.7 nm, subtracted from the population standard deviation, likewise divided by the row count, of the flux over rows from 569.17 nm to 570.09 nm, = -0.44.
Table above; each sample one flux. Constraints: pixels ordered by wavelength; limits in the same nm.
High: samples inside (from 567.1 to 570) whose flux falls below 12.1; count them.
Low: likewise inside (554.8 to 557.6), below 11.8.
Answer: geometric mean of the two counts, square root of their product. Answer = 12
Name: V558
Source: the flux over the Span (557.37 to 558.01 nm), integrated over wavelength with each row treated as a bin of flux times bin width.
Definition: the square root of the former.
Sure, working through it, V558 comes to 2.5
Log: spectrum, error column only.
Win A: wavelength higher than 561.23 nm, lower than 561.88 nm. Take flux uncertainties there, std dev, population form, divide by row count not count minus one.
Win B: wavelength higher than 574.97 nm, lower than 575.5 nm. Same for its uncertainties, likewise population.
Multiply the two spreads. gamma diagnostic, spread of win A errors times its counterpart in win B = 0.0010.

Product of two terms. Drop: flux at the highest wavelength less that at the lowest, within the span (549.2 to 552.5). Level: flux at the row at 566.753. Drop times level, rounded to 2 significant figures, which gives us -35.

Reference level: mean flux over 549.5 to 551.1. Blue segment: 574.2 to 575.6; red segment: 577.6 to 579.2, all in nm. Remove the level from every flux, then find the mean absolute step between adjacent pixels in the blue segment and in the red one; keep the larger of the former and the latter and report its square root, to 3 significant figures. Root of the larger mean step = 1.11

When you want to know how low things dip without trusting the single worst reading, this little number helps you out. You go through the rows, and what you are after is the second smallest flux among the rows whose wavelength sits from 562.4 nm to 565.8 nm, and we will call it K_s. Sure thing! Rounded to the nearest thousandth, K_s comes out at 11.760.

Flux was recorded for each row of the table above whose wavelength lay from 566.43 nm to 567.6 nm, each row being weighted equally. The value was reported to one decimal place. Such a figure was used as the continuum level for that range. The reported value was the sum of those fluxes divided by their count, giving 12.0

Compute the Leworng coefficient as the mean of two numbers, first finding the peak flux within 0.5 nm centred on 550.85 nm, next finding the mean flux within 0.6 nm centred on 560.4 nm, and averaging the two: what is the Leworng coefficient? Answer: 13.0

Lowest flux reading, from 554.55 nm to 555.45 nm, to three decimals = 10.730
